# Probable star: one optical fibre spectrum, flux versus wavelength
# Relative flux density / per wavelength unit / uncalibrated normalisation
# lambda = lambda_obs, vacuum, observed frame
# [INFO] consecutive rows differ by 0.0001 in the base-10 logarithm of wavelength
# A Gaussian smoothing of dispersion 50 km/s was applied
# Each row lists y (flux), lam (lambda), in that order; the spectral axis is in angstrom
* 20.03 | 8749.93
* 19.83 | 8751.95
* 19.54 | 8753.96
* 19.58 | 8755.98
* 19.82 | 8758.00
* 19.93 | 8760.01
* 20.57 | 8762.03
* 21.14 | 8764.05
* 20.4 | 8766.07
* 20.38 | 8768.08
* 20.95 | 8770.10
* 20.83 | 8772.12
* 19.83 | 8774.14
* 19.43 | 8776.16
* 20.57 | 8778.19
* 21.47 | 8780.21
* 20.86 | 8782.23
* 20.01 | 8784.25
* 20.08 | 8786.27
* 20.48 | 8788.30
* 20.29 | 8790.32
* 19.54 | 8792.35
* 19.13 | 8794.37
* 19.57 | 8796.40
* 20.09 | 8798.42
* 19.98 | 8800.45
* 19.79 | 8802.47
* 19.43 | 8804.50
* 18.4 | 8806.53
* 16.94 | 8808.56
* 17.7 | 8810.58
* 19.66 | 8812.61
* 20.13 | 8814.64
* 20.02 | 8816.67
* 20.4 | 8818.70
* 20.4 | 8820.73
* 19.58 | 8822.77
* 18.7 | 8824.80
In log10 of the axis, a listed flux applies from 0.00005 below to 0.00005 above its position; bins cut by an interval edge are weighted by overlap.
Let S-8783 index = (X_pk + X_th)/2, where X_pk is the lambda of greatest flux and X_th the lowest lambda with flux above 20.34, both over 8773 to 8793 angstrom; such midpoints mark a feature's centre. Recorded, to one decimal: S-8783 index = 8779.2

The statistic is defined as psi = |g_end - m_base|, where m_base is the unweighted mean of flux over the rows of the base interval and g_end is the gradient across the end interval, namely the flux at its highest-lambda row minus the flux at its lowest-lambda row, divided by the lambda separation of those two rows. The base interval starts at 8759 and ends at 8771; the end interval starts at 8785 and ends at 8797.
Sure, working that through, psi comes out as 20.6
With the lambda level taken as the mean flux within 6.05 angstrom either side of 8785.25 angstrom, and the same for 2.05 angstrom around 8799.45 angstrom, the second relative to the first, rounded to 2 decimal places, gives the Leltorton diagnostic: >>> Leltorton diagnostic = 0.98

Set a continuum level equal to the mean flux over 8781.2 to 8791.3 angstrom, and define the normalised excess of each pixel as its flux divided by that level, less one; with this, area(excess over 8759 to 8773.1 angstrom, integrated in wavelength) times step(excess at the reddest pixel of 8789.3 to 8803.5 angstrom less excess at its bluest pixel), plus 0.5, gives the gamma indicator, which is 0.496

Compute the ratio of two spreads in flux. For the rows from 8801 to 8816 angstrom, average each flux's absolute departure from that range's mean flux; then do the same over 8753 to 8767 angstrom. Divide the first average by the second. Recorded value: 2.1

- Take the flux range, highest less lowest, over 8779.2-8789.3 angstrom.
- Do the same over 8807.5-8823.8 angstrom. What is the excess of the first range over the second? -2.0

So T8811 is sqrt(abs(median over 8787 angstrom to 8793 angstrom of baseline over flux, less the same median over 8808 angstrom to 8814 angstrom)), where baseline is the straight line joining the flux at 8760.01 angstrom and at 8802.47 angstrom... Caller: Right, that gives 0.37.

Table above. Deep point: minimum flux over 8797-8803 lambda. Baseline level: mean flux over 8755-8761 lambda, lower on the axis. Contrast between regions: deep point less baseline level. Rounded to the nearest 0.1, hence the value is 0.0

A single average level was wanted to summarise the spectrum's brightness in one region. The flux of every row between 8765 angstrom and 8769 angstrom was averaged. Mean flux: 20.4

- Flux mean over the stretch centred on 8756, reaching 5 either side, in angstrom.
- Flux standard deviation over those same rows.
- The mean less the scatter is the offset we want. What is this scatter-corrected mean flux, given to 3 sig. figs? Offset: 19.6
